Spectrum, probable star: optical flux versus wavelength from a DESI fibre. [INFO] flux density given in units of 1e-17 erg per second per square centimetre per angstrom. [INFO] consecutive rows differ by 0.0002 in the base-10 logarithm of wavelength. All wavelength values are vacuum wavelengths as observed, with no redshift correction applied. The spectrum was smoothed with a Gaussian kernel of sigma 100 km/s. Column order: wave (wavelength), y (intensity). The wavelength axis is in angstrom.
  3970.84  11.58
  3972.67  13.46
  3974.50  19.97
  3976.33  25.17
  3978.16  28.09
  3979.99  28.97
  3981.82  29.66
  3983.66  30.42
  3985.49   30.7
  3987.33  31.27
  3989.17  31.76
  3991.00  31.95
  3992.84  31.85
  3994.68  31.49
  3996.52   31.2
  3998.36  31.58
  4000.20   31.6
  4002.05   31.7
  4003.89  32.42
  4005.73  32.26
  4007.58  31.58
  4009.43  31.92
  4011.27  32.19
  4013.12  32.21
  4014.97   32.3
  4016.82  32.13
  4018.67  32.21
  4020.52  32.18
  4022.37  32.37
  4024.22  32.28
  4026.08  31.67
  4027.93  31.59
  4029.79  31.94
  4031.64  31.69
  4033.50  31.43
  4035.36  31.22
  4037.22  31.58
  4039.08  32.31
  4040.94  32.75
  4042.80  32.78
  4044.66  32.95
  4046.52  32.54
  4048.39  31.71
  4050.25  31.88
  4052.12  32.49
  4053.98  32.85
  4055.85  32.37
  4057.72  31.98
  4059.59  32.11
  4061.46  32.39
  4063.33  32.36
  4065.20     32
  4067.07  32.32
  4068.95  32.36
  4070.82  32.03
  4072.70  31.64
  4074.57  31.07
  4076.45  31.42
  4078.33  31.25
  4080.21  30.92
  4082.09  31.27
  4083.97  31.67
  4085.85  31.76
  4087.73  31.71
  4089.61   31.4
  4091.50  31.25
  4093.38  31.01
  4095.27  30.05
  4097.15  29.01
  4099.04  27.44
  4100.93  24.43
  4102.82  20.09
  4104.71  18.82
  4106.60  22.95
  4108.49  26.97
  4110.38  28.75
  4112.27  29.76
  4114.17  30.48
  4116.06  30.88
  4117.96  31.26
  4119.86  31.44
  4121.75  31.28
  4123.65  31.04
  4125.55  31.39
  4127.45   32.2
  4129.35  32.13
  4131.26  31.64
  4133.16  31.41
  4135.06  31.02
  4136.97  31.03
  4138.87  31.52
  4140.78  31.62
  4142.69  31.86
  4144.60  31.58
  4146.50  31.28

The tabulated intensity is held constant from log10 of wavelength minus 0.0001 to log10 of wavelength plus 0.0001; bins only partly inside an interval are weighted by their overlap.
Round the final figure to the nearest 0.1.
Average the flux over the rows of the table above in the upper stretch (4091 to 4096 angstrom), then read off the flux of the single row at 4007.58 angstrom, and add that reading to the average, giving 62.3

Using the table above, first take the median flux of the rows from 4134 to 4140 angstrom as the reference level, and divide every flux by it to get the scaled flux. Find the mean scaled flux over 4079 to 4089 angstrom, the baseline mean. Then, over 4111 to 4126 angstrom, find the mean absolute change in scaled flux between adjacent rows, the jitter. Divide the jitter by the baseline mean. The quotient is 0.011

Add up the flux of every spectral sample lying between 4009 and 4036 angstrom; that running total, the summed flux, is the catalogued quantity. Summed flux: 479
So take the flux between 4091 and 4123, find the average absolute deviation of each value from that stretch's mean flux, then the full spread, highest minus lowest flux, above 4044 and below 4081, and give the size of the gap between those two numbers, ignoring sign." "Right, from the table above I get 1.2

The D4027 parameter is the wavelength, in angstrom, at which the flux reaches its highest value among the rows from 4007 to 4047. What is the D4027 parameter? 4044.66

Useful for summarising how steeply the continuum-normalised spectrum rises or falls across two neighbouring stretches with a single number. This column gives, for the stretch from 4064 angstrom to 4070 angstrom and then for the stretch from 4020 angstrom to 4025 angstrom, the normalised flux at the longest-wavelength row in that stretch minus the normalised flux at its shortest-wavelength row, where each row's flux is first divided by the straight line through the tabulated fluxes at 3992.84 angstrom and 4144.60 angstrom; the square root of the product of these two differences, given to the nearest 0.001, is 0.006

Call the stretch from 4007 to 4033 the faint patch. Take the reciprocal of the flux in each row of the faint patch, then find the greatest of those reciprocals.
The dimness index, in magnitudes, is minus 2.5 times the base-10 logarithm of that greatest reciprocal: 3.75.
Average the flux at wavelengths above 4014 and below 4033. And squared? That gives 1026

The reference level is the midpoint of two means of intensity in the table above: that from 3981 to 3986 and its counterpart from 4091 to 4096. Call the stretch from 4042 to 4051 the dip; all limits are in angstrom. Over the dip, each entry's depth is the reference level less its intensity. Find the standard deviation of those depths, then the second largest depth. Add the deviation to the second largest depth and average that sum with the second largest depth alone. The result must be -1.1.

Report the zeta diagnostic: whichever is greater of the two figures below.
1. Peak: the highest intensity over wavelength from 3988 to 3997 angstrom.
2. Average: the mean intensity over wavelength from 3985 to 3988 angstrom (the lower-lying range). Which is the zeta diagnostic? 31.95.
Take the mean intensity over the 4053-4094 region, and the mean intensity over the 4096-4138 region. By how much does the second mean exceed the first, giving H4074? -2.9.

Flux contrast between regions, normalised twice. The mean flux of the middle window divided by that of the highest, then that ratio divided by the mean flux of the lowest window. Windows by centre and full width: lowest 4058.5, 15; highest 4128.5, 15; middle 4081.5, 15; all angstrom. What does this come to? 0.0308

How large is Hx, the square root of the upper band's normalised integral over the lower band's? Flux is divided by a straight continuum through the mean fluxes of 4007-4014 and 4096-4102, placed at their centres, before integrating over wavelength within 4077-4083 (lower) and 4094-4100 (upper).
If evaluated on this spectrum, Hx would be 0.98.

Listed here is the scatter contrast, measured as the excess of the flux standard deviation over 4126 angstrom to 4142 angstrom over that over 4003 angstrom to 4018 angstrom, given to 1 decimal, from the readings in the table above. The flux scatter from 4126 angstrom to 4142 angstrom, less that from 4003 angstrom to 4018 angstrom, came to 0.2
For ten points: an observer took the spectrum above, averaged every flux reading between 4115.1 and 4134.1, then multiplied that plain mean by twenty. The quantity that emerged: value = 629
